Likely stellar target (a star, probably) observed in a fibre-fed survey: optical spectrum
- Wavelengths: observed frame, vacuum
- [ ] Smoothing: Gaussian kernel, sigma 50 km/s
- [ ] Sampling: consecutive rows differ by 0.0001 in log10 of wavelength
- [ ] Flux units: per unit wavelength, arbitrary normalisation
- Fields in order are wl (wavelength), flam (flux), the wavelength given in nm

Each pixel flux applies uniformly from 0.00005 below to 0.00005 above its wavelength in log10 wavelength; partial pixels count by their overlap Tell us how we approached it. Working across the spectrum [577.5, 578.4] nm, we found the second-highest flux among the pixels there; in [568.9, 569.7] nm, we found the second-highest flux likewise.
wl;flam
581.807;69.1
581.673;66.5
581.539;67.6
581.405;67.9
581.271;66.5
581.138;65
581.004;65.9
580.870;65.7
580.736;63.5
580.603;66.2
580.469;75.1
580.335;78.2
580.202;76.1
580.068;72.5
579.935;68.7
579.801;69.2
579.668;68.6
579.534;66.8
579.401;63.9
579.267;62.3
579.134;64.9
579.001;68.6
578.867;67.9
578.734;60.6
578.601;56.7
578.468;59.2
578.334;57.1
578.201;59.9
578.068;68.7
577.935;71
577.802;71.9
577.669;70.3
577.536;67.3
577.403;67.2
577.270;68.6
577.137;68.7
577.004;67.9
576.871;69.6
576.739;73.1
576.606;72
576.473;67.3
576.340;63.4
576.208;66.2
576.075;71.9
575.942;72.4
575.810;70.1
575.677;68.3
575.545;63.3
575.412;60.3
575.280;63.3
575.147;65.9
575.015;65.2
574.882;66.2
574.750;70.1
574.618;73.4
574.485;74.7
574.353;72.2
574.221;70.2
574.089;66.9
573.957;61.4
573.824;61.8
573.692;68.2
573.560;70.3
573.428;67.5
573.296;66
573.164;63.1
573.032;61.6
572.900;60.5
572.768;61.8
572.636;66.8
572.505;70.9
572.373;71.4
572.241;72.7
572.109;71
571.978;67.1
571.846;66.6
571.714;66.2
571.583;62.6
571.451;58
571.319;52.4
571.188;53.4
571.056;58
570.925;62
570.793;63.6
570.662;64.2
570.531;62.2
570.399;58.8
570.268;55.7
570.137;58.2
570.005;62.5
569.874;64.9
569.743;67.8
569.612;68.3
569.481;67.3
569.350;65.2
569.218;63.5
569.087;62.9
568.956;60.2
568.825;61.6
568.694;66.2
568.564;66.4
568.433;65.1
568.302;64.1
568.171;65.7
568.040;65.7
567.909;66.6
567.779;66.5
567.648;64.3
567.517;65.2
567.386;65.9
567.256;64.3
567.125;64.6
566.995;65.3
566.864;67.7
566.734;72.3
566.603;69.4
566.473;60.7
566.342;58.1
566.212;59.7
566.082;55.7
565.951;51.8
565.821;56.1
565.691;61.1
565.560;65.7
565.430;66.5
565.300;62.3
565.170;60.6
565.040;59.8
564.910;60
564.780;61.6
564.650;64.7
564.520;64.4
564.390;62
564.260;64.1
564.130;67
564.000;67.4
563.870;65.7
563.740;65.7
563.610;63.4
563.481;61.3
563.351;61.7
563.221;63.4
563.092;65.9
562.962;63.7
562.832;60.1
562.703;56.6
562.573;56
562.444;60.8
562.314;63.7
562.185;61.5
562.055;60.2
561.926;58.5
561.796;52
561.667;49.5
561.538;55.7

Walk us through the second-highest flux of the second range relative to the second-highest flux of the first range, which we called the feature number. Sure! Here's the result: 0.95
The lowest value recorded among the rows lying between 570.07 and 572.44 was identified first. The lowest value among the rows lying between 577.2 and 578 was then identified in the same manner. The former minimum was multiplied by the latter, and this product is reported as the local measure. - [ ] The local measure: 3521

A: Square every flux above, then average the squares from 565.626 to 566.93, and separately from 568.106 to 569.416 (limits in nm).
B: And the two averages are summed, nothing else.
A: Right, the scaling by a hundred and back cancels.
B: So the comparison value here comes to 7903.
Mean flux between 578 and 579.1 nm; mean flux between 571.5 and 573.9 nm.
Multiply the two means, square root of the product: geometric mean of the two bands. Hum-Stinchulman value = 64.4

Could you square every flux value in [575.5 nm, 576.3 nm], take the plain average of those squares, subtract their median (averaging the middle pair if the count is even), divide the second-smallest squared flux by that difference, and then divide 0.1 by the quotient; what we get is -0.0014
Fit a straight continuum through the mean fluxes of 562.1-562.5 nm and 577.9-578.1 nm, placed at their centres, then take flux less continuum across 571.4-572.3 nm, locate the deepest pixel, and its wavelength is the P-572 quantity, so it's 571.451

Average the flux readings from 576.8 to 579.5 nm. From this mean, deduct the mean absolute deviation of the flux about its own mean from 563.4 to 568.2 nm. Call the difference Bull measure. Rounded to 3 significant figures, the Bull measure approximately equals 62.5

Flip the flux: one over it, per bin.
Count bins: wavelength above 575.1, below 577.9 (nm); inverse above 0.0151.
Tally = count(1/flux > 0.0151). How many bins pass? 6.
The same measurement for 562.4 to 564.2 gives 12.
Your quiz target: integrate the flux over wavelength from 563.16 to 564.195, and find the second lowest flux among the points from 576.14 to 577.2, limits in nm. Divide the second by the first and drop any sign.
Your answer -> 0.99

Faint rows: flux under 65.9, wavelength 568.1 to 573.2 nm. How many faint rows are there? 26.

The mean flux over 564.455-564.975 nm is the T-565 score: 63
